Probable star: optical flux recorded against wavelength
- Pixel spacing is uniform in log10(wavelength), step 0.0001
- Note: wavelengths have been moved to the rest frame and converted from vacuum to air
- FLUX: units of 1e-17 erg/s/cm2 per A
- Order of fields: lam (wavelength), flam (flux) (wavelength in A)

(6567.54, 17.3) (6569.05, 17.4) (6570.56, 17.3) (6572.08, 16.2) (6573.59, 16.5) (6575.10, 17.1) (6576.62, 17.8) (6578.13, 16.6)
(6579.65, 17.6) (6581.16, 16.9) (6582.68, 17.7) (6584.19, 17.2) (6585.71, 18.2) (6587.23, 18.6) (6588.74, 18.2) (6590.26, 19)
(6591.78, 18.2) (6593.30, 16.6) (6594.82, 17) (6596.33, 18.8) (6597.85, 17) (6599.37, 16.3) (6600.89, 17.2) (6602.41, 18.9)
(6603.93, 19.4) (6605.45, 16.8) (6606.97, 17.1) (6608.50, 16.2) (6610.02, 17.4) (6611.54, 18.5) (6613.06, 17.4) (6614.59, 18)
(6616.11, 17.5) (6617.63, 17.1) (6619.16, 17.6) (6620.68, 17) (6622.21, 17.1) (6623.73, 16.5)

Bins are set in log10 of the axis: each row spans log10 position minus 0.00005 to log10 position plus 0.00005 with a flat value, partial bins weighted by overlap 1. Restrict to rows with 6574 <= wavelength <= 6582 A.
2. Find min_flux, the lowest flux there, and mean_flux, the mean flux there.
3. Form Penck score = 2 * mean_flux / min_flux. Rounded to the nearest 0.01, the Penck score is 2.07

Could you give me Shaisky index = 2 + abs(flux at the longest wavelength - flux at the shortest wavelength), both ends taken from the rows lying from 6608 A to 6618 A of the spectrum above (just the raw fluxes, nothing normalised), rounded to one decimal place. 2.9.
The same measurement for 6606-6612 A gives 3.4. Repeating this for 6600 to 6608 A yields 2.1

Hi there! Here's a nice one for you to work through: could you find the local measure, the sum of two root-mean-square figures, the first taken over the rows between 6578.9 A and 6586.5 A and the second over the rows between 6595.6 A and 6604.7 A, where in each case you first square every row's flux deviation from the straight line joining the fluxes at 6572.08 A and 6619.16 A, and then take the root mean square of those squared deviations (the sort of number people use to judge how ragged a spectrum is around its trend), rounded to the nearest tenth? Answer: 4.3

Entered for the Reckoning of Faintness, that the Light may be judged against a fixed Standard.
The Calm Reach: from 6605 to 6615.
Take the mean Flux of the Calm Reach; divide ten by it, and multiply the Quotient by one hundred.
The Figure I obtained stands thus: 57.7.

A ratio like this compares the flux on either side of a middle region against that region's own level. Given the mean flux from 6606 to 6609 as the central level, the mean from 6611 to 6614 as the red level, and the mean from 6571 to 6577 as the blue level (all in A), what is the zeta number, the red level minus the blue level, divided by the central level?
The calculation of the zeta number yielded 0.06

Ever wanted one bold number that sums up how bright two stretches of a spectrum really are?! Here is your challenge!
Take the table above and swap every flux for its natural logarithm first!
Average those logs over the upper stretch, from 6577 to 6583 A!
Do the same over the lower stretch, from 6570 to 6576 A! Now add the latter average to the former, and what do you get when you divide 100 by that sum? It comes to 17.66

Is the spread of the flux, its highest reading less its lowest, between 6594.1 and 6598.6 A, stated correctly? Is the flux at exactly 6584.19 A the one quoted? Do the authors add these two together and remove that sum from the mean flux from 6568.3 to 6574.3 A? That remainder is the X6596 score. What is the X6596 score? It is -2.1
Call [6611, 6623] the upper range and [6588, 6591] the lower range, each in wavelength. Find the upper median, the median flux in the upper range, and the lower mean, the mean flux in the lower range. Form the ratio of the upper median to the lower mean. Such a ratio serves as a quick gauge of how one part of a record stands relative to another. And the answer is 0.94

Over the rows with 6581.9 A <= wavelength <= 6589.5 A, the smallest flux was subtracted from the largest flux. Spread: 1.4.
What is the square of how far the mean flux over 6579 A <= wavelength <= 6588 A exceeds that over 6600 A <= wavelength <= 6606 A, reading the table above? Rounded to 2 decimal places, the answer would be 0.14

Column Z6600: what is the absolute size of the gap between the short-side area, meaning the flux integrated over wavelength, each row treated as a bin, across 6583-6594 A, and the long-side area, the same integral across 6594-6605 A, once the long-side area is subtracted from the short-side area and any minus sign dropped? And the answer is 2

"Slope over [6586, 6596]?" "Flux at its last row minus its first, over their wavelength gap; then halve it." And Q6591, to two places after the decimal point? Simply -0.11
